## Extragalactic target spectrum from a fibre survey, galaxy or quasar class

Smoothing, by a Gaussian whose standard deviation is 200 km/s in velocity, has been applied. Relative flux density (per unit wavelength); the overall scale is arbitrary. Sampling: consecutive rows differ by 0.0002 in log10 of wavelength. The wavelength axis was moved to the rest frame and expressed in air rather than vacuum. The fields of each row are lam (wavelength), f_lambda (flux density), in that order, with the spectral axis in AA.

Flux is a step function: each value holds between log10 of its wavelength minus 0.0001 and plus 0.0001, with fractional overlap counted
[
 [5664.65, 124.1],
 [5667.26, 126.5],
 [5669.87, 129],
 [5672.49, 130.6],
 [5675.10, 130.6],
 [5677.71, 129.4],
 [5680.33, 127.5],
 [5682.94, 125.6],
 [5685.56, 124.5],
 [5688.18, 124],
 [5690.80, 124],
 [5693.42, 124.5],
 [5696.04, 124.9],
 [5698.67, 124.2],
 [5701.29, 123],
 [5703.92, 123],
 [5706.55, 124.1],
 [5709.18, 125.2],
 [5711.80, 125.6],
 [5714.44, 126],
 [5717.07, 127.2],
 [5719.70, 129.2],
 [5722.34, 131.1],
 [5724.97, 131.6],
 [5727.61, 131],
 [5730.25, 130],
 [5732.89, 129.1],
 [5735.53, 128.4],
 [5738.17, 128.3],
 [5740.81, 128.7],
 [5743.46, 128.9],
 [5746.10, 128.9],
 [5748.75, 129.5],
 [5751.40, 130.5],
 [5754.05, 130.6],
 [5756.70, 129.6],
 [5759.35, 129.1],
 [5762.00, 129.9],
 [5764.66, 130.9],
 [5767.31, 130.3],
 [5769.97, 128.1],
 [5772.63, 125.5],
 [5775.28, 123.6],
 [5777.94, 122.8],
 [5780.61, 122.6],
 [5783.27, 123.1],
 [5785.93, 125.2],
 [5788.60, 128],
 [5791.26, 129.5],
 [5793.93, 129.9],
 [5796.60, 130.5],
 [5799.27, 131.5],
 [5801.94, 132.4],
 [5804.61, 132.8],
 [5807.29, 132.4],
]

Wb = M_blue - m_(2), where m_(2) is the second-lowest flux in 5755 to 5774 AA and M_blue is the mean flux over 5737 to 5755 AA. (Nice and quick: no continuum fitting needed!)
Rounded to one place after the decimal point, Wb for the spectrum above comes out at 1.2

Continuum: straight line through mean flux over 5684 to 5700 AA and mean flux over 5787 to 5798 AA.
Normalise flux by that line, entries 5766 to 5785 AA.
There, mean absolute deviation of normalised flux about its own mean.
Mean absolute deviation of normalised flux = 0.0206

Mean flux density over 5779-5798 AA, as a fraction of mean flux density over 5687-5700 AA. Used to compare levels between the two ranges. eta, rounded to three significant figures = 1.02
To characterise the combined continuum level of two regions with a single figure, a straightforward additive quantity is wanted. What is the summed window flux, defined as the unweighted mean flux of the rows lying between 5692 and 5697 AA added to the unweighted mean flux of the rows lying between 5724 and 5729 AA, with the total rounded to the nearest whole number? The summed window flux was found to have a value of 256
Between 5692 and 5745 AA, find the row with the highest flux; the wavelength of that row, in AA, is 5724.97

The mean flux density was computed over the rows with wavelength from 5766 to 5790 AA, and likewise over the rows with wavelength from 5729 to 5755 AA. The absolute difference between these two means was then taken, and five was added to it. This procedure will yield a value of 8.8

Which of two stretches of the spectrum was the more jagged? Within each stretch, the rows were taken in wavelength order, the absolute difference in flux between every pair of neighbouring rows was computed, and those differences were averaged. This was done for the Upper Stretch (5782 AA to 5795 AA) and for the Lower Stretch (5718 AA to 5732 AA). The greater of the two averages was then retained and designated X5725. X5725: 1.70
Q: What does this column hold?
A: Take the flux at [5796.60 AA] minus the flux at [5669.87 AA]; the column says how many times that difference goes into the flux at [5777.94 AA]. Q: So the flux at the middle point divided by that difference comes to 82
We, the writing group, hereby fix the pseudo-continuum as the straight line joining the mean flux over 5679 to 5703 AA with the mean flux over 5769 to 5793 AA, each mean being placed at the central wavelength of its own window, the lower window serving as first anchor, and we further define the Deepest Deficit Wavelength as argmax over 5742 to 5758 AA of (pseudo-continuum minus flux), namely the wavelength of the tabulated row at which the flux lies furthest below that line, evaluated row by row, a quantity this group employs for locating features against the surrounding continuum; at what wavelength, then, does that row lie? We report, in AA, 5746.10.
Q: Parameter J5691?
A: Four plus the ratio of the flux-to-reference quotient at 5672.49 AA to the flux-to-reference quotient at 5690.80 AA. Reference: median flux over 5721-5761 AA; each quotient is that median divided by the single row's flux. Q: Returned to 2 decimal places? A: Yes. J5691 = 4.95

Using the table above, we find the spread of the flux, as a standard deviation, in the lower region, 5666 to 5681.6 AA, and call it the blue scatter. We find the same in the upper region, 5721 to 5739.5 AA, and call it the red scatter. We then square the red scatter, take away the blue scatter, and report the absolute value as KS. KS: 0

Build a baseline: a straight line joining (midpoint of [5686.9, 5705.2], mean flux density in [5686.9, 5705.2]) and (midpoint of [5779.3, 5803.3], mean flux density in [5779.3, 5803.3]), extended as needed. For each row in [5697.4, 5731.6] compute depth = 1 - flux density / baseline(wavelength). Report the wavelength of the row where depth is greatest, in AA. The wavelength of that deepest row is 5703.92 AA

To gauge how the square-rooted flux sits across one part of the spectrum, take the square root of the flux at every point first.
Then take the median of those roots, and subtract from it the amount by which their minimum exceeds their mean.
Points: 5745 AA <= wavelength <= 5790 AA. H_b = 11.6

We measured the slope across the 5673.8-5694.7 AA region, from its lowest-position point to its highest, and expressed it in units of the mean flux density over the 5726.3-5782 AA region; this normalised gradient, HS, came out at -0.0026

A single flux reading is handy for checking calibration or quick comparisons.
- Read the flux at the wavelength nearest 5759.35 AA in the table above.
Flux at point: 129.1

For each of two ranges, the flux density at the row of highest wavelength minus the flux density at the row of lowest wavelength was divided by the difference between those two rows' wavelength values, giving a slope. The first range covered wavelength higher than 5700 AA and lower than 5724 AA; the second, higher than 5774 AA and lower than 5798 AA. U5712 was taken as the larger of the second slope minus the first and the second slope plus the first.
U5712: 0.7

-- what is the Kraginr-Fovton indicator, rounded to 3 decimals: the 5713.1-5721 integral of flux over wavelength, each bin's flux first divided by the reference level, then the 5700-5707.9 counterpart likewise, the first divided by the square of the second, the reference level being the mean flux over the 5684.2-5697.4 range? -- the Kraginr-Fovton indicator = 0.132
